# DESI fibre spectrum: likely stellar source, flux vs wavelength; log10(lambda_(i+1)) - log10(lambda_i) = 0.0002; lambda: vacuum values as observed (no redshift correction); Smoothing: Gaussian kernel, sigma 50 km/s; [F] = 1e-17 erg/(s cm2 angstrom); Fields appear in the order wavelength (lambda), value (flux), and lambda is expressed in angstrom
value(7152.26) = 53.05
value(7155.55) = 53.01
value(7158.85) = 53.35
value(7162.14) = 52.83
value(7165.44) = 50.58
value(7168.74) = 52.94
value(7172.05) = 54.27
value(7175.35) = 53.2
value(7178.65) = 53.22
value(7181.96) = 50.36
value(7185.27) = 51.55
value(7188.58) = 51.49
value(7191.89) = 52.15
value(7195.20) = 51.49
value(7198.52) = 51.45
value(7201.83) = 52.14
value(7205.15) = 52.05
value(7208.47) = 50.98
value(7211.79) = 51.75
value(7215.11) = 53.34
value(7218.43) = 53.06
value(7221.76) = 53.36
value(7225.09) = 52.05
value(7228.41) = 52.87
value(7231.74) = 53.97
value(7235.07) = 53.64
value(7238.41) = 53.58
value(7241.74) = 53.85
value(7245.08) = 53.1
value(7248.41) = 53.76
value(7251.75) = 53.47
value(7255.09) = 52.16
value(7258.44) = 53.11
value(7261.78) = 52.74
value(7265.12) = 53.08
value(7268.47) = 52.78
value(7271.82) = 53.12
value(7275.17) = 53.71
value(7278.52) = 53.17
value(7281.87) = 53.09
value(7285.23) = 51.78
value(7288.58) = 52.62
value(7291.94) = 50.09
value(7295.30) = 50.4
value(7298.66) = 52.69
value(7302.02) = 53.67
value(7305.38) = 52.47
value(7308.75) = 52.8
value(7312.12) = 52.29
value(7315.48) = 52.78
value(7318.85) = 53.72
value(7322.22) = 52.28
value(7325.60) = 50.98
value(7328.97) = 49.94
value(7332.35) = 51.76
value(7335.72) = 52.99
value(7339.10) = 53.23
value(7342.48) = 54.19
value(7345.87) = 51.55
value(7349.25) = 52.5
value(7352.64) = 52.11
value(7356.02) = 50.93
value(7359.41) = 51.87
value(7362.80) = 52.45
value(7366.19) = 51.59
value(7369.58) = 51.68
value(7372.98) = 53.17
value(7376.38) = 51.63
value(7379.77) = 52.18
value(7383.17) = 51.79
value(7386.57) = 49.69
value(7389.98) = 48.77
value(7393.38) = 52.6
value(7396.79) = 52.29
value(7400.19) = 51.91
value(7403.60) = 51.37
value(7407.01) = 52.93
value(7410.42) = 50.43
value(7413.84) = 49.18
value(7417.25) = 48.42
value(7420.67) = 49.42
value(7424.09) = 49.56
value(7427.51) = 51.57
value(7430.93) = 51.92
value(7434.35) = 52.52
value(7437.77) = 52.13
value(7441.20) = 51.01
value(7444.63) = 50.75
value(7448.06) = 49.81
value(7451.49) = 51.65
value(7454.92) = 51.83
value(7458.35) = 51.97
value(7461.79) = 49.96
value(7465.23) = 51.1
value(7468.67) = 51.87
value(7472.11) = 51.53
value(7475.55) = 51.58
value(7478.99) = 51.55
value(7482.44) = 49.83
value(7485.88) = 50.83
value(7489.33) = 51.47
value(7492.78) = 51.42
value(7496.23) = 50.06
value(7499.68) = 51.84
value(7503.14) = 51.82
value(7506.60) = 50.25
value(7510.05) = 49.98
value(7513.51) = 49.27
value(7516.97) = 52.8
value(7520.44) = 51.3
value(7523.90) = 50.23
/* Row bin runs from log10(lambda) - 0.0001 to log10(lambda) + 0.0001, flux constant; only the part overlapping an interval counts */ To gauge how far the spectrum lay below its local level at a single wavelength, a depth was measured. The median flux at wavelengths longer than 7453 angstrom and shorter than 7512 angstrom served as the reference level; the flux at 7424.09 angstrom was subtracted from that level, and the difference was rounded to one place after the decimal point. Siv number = 1.9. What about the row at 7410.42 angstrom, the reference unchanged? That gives 1.0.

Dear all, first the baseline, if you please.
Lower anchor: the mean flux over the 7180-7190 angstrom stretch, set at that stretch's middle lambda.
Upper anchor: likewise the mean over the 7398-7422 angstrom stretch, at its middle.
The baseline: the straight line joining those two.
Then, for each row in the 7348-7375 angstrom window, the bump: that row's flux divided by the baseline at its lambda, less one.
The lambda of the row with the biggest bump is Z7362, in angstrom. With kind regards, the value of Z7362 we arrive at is 7372.98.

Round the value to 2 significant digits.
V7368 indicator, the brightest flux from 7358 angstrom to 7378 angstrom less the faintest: 1.6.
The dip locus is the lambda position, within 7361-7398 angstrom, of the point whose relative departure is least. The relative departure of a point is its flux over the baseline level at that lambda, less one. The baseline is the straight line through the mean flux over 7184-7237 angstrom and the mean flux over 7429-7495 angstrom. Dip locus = 7389.98 angstrom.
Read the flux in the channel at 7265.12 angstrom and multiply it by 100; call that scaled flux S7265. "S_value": 5308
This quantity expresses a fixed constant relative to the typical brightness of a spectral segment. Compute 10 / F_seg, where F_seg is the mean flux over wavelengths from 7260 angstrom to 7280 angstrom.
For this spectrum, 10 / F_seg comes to 0.1883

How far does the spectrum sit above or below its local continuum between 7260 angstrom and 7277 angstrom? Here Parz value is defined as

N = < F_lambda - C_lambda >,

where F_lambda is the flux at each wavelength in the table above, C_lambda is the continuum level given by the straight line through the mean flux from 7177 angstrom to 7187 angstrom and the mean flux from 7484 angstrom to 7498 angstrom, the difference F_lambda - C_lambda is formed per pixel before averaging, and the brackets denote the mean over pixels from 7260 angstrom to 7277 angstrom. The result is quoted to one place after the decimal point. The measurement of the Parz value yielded 1.6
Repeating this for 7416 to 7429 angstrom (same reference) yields -1.4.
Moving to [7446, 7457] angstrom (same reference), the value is 0.1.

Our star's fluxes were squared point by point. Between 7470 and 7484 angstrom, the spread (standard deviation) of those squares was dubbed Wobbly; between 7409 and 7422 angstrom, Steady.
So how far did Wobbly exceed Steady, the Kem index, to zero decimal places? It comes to 5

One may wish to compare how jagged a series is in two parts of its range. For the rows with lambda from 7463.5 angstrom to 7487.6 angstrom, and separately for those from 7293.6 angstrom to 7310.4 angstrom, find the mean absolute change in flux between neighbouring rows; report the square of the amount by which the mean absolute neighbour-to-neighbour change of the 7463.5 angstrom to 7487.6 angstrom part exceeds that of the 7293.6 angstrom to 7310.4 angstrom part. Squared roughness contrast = 0.30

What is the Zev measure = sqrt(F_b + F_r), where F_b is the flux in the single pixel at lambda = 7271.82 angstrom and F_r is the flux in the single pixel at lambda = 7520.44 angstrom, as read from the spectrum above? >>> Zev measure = 10.2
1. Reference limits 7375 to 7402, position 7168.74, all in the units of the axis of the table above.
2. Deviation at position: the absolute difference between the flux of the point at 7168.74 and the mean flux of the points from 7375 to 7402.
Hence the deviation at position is 1.6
